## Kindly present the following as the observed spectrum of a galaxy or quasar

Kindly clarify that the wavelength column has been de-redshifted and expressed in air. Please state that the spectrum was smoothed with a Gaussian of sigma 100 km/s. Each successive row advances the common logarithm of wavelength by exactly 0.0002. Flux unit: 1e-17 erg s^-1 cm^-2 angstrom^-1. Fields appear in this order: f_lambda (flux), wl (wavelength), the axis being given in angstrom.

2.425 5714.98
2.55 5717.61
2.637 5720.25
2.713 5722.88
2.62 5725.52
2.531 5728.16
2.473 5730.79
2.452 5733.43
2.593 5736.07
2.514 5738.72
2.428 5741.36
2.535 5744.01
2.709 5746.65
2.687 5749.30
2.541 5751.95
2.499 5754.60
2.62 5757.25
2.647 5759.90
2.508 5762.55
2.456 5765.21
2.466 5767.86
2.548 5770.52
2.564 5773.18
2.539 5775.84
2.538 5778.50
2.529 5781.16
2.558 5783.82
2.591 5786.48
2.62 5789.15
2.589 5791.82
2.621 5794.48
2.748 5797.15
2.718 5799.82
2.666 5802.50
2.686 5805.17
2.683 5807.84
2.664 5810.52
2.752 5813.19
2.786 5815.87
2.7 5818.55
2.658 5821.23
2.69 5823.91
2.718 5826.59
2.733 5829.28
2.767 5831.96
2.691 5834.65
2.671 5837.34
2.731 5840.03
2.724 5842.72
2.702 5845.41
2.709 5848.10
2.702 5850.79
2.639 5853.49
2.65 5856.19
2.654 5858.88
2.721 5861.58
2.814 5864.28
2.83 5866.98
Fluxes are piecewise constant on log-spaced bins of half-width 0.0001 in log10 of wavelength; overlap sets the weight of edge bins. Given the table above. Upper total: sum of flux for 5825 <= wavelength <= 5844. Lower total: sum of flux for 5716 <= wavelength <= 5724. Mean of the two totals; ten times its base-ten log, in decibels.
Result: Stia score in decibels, 11.3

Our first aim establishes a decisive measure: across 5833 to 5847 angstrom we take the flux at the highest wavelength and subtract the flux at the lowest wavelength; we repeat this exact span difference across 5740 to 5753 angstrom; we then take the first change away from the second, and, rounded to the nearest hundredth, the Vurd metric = 0.10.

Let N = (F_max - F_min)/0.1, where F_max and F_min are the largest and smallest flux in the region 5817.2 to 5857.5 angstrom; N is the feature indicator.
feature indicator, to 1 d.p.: 1.3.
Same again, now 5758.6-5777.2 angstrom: 1.9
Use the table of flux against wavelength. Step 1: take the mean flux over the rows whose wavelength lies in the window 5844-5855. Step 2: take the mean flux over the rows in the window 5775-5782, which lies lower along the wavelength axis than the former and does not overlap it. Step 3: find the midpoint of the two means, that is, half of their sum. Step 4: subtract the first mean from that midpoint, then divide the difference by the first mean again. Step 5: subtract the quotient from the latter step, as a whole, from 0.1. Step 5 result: 0.128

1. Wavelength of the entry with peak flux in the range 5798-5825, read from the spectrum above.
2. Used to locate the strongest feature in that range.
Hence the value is 5815.87 angstrom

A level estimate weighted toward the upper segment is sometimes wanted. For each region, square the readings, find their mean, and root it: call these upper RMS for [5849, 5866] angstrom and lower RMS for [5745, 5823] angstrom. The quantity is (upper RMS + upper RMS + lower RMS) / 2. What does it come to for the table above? 4.01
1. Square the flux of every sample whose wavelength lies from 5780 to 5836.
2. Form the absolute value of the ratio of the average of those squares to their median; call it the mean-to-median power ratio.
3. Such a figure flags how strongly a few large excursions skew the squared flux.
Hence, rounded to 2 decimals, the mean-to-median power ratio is 0.99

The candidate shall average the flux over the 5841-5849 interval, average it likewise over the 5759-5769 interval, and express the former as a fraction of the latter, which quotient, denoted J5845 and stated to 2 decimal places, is 1.08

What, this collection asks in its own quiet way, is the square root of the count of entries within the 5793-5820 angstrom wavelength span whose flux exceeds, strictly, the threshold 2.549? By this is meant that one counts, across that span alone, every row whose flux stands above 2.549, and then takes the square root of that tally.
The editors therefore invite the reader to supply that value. 3.2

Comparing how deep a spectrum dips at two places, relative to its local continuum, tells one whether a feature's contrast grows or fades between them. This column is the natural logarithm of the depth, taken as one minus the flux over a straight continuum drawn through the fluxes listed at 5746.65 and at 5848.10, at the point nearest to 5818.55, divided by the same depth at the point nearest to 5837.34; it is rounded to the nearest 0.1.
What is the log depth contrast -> -1.4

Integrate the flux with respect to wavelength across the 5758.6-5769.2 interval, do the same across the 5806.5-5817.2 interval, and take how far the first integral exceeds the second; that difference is -2.4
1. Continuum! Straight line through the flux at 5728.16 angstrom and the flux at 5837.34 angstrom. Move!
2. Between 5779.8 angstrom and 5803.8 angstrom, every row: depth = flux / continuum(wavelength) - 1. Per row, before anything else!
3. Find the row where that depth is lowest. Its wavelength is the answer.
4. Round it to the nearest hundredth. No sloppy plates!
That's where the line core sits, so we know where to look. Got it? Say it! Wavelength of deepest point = 5781.16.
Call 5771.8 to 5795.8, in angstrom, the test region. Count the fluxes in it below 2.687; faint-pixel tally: 9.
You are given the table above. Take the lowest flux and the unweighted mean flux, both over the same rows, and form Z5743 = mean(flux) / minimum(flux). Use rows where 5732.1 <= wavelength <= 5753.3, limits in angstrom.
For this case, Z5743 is 1.05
